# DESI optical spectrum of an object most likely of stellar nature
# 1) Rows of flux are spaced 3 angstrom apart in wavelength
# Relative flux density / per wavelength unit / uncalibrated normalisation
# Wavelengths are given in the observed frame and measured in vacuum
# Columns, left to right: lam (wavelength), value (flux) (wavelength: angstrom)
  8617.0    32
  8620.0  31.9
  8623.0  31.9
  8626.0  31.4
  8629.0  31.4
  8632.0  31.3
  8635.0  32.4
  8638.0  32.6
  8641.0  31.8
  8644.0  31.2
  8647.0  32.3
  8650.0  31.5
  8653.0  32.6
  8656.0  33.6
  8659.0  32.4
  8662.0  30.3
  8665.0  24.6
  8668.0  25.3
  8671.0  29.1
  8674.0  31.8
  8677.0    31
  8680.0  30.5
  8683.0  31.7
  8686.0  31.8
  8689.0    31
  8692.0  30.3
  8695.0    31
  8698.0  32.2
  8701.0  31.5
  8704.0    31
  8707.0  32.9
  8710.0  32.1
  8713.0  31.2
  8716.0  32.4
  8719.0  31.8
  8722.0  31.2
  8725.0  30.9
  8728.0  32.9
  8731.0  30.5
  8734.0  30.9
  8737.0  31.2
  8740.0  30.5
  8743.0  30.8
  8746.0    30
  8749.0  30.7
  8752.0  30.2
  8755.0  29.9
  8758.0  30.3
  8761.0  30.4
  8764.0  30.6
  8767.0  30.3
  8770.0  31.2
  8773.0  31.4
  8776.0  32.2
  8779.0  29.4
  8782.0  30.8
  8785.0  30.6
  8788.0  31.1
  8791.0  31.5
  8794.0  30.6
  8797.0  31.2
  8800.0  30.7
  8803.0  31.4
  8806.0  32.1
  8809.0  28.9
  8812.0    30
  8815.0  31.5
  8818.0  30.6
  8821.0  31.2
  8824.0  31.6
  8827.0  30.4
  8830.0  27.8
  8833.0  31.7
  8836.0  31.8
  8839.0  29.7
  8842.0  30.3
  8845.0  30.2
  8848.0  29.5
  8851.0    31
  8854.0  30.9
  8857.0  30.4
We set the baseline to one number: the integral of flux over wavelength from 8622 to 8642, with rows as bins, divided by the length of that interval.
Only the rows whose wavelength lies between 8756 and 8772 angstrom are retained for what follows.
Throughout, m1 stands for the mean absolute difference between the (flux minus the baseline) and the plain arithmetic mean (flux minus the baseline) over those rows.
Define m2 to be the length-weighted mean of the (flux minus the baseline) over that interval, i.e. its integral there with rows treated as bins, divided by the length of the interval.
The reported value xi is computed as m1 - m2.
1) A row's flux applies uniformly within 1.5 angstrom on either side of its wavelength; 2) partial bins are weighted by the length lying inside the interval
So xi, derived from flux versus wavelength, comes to 1.53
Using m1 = 0.27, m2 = -1.26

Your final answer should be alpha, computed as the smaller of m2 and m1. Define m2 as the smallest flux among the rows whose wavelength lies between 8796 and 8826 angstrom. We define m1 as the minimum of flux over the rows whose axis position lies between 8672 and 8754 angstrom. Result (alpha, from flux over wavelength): 28.9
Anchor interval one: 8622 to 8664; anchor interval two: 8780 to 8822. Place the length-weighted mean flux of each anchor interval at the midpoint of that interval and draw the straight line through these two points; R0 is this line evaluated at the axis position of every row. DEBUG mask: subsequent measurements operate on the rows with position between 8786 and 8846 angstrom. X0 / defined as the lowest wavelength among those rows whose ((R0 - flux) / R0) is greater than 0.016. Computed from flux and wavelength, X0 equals 8809.0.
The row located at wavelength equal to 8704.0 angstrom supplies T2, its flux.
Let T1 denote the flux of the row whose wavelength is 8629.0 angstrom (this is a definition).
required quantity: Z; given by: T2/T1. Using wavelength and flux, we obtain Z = 0.99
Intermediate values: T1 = 31.4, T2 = 31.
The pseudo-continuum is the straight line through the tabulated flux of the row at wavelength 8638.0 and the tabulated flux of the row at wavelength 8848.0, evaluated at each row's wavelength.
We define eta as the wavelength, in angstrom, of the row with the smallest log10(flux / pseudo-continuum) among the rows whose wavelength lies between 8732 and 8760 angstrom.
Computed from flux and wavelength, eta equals 8746.0 angstrom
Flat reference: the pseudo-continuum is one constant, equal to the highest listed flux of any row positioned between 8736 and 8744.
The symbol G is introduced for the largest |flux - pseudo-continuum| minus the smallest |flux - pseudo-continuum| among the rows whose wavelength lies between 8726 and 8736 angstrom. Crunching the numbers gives 1.4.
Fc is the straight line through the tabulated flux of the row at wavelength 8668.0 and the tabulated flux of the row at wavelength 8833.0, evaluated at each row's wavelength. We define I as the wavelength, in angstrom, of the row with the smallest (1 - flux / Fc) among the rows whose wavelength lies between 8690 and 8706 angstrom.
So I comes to 8698.0 angstrom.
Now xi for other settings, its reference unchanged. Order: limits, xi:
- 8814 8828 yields 1.21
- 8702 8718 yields 0.58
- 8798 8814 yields 2.10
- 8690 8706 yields 1.10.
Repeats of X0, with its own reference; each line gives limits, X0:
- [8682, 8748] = 8689.0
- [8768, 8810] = 8779.0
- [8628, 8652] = 8632.0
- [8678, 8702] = 8680.0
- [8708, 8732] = 8731.0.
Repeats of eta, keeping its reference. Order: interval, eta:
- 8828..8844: 8830.0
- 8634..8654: 8644.0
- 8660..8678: 8665.0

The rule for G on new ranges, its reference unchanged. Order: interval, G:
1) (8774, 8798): 1.8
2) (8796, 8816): 2.3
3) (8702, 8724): 1.7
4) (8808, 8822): 2.3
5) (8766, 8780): 1.8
